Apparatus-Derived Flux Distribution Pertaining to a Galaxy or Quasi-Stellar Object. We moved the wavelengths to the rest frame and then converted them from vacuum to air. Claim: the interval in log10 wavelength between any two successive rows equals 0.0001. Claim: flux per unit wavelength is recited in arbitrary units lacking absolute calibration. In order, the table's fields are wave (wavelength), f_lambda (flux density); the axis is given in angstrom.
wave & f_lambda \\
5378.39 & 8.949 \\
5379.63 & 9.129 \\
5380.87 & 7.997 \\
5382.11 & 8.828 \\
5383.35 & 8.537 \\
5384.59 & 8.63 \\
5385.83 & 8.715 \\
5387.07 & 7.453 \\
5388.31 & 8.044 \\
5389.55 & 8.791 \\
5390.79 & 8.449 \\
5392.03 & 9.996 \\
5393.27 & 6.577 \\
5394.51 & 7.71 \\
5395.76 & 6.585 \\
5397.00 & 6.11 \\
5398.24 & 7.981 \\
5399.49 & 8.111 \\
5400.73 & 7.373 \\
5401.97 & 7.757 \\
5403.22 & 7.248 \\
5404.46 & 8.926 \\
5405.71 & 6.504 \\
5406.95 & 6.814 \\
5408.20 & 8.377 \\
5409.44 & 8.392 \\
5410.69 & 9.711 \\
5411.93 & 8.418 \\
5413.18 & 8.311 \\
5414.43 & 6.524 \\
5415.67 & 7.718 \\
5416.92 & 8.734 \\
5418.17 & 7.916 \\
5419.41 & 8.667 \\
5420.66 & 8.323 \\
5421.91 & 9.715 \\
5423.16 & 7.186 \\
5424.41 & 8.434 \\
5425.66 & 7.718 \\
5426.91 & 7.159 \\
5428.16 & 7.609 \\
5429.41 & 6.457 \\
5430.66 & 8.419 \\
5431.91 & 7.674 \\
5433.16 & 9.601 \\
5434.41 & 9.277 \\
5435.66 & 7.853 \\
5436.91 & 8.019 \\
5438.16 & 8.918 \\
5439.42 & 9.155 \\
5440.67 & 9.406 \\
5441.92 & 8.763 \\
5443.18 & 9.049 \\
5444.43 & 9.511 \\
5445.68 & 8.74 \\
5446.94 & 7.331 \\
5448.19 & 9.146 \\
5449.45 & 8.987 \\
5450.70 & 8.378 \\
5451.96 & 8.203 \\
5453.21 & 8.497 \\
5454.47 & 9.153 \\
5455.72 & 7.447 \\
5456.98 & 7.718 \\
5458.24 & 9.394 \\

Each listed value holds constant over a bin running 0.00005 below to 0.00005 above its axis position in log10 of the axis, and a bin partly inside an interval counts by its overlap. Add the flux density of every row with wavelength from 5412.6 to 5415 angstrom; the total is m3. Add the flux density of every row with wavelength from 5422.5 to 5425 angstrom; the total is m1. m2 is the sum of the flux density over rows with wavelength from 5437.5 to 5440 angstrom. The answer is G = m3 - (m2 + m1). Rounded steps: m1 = 15.6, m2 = 18.1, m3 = 14.8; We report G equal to -18.9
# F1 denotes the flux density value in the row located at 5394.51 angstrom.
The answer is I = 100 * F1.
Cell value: 771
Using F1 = 7.71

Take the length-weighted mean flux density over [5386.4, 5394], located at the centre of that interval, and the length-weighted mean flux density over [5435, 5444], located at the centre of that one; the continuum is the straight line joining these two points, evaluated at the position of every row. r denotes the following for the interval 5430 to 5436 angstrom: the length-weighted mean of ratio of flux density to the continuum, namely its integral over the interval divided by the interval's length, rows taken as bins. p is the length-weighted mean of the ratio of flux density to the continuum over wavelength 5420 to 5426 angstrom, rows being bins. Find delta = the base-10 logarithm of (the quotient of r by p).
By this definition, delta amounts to 0.01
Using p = 0.97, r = 0.989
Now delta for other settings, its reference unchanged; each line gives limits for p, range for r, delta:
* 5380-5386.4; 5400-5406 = -0.06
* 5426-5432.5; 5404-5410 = 0.03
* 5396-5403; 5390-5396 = 0.04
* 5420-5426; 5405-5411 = -0.01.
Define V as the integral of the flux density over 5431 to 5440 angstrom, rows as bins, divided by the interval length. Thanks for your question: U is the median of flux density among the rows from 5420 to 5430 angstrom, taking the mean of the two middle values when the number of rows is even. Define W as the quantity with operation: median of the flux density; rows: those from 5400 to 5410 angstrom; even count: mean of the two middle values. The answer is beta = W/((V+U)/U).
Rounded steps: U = 7.7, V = 8.6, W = 7.6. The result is 3.6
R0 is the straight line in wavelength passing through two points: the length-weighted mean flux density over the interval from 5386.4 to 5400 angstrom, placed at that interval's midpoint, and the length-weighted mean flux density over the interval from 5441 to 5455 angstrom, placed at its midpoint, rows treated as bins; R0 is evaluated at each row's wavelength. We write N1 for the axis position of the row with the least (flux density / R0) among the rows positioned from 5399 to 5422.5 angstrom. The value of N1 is 5414.43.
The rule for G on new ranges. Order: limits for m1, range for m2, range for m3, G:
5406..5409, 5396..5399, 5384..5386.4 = -11.9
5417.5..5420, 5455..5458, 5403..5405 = -15.6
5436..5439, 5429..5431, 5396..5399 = -17.7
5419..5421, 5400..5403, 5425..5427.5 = -17.2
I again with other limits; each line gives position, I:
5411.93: 842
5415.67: 772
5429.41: 646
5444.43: 951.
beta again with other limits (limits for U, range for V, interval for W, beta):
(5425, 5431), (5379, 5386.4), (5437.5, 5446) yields 4.2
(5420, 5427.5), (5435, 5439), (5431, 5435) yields 4.6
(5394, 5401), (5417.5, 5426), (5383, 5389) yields 4.1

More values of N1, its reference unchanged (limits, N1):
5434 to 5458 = 5455.72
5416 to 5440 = 5429.41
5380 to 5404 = 5397.00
